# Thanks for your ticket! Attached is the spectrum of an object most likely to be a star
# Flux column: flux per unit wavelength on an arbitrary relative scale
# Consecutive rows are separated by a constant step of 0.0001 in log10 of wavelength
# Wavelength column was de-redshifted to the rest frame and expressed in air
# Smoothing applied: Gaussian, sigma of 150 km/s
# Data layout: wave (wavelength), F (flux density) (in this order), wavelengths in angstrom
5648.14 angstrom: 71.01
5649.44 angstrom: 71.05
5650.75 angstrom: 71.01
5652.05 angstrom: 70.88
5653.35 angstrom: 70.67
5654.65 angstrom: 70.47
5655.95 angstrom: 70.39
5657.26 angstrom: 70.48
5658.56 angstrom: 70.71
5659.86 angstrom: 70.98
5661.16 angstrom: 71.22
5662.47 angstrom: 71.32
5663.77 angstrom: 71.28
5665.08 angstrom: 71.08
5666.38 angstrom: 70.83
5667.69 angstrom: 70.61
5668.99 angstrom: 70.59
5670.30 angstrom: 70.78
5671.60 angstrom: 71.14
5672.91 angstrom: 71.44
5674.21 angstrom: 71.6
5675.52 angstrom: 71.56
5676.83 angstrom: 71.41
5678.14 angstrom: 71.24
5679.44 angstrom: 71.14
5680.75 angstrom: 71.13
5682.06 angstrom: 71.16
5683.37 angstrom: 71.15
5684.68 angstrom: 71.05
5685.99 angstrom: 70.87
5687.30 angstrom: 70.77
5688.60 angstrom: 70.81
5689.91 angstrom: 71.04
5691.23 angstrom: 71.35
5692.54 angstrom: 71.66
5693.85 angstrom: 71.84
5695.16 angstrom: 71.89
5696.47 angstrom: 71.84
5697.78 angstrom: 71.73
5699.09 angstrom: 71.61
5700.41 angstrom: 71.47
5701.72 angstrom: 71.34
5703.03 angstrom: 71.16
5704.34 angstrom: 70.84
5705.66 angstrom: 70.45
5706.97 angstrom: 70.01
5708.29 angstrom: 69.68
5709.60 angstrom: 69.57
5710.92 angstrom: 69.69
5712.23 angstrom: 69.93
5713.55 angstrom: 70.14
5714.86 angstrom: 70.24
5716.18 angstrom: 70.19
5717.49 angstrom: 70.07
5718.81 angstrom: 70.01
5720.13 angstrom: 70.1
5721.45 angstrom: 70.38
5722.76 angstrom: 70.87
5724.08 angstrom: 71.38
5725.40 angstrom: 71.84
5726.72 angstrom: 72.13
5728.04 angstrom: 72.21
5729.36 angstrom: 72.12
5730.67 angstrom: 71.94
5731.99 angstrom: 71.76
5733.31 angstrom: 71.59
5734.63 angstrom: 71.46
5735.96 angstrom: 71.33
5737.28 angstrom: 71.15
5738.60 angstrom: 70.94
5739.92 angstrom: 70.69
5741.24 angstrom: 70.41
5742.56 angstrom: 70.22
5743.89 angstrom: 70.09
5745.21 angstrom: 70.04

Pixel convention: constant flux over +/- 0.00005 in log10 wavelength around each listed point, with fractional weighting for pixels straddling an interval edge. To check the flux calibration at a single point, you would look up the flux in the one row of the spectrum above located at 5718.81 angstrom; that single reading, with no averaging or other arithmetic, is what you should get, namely 70.01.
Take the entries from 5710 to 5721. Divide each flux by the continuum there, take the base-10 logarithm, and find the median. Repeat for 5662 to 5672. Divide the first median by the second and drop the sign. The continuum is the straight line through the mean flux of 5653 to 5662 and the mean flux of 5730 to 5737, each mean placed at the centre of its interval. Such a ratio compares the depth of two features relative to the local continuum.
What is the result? 10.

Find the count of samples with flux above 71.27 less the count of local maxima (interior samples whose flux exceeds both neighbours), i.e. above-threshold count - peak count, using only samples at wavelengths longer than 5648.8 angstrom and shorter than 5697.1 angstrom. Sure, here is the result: 7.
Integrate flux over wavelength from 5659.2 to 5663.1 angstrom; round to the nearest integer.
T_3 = 278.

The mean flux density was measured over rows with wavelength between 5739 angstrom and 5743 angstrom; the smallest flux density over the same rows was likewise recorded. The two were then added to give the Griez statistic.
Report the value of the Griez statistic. 141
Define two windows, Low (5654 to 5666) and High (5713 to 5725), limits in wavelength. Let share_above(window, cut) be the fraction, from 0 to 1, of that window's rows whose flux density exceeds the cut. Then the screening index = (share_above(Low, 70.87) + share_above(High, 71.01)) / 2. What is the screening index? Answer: 0.33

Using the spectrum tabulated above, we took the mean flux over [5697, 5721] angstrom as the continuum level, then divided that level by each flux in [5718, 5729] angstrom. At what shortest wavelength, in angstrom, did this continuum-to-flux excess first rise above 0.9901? 5718.81 angstrom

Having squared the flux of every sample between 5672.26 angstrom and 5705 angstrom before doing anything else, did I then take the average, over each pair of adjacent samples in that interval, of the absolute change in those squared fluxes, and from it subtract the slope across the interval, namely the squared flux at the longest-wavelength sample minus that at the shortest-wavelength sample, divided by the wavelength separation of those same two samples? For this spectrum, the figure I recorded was 22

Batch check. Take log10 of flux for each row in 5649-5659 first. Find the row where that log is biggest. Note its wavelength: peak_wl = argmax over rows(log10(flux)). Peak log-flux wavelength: 5649.44 angstrom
